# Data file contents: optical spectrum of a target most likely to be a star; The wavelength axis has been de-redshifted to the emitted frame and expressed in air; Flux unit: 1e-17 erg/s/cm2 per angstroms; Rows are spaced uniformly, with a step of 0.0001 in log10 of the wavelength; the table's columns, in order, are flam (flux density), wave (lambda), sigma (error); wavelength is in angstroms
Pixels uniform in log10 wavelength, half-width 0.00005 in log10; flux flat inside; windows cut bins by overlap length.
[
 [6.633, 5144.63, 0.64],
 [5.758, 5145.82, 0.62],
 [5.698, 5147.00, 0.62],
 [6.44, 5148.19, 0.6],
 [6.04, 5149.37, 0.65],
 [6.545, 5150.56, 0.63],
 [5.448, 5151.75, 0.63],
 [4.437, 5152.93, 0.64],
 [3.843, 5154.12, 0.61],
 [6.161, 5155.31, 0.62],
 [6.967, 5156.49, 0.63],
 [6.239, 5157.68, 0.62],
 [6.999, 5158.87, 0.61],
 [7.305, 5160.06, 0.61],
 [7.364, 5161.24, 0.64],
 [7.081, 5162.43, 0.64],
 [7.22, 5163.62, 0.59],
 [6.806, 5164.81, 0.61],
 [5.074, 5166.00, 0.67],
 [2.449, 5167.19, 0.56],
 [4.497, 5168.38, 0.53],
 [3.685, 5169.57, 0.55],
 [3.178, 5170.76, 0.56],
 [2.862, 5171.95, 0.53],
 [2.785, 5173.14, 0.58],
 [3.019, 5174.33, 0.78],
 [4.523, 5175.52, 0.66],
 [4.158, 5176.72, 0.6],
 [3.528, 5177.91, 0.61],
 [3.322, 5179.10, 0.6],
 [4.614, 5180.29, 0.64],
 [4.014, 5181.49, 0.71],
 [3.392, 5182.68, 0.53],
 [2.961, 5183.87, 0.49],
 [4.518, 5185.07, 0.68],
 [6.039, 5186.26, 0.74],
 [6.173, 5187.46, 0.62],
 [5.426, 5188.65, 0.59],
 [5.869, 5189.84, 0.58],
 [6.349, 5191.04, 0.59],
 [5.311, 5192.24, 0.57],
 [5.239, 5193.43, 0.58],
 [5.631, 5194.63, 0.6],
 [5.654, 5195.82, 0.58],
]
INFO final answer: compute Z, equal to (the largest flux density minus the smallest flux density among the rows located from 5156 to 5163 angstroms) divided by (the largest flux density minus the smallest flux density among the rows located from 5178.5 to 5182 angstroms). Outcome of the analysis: 0.9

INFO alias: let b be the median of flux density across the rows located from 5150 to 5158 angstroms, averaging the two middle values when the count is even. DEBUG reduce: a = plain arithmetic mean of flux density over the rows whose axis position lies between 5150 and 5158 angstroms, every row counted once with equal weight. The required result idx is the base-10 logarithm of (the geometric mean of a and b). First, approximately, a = 5.66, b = 6.2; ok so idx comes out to 0.771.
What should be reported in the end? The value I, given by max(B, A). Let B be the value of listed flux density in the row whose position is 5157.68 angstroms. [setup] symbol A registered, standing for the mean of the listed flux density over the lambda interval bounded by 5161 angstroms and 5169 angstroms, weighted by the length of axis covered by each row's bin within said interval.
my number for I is 6.2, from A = 5.7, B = 6.239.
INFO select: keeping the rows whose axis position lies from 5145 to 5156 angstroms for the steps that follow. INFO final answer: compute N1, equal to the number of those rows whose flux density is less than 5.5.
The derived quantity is 3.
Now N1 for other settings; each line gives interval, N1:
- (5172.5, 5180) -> 6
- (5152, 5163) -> 2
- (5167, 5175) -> 7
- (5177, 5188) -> 7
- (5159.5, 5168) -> 2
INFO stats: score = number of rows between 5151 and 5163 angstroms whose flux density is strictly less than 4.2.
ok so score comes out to 1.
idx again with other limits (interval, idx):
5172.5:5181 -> 0.558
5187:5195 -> 0.754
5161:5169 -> 0.798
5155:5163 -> 0.841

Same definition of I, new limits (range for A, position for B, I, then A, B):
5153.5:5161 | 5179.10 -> 6.3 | 6.3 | 3.322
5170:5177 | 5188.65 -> 5.4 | 3.4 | 5.426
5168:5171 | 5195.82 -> 5.7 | 3.8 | 5.654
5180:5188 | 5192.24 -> 5.3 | 4.5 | 5.311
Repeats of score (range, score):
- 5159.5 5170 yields 2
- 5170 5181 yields 7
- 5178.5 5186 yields 4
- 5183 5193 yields 1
